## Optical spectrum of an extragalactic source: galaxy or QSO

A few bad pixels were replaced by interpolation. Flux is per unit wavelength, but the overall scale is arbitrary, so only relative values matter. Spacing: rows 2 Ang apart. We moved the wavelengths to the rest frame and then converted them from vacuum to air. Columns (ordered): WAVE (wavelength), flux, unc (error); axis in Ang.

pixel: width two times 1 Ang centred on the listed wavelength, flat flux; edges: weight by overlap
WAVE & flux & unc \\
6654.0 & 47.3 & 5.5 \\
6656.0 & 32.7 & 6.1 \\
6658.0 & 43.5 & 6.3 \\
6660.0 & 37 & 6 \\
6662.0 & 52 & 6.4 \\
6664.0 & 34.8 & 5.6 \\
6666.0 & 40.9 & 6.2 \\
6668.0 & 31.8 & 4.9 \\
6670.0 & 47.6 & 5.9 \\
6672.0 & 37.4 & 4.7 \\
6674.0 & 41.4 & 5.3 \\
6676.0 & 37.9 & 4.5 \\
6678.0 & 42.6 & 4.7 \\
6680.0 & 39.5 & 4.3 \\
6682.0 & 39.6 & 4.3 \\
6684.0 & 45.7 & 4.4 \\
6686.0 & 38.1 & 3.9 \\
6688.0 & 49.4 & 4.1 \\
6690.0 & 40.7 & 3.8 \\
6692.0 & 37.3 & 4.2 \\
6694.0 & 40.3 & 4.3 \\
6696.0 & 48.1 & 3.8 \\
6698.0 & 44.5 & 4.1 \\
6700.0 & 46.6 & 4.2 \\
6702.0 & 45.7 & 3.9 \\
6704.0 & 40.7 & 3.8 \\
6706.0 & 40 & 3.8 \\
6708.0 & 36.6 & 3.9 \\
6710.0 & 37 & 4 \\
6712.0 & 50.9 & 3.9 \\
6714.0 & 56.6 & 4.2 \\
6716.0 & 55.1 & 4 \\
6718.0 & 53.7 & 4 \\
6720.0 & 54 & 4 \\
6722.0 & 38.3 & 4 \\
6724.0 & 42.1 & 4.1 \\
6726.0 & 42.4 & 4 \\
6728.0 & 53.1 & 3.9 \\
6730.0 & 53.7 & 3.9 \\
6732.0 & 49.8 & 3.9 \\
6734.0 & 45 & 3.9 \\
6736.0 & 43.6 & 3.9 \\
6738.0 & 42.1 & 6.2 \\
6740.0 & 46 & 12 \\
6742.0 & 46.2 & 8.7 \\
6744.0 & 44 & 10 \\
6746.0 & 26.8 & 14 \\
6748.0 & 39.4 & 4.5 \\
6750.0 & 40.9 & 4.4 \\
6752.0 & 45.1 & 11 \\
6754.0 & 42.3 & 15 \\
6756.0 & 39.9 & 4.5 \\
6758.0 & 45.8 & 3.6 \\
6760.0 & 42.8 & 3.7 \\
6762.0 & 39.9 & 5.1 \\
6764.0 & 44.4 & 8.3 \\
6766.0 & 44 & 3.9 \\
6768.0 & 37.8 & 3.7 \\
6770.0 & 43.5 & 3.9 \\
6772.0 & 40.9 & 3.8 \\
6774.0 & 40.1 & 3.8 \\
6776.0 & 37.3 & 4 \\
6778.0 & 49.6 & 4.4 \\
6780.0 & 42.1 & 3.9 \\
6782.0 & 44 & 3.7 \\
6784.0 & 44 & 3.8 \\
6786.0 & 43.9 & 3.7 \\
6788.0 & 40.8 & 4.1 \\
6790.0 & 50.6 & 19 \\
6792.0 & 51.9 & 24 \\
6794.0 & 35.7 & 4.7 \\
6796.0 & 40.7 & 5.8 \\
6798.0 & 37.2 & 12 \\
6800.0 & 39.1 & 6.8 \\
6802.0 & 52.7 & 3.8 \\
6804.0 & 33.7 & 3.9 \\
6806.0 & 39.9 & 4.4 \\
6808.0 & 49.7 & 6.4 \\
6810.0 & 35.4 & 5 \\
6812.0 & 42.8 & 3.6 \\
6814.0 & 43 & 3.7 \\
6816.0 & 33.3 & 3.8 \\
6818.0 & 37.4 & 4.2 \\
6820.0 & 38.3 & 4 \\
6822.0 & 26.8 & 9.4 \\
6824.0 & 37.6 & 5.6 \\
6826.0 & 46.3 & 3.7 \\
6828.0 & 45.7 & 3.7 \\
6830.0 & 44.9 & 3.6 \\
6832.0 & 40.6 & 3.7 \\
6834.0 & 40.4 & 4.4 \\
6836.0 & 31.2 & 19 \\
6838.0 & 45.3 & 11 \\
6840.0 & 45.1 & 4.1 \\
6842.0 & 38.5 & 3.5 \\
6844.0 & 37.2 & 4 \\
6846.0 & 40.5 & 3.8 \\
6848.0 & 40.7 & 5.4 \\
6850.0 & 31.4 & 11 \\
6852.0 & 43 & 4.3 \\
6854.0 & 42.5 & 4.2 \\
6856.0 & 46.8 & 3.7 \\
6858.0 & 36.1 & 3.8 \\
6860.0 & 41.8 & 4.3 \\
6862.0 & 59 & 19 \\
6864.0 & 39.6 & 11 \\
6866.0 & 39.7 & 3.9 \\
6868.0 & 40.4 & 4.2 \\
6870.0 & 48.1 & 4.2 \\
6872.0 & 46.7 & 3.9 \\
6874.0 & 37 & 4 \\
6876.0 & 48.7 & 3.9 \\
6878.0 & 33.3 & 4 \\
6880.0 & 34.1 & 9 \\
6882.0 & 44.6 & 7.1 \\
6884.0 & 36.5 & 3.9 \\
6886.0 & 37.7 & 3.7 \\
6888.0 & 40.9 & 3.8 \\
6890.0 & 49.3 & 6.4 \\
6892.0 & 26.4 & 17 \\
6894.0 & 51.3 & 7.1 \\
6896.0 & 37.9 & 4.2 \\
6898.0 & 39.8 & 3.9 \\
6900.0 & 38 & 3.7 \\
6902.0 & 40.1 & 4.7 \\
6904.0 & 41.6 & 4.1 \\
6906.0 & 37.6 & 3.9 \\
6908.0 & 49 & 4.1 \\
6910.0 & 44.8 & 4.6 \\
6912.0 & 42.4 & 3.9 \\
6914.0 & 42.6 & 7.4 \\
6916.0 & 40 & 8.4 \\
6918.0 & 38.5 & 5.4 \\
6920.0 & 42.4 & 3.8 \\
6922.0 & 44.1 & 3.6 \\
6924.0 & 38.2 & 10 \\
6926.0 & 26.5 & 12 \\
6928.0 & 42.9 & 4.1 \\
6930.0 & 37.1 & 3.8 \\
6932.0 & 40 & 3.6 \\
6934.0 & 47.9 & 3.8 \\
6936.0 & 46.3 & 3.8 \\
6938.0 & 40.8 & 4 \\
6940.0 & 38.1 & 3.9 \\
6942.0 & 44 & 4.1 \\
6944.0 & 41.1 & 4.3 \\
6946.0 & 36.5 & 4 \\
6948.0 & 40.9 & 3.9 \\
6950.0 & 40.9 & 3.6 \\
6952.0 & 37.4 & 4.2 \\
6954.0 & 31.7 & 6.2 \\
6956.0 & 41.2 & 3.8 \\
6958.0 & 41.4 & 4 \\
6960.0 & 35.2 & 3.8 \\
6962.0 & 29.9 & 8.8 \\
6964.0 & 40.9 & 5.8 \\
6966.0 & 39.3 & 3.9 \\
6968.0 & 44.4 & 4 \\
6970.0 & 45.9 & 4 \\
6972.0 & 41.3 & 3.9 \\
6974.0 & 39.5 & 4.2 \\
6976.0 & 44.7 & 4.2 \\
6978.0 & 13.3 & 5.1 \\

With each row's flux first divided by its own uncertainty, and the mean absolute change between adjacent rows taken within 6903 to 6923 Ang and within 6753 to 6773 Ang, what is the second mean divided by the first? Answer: 1.3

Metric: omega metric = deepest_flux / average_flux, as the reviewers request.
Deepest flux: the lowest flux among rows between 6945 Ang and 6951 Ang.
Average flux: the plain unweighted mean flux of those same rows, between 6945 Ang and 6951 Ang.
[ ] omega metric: 0.93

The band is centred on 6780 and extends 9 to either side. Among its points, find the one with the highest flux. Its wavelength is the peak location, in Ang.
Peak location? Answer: 6778.0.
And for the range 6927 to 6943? 6934.0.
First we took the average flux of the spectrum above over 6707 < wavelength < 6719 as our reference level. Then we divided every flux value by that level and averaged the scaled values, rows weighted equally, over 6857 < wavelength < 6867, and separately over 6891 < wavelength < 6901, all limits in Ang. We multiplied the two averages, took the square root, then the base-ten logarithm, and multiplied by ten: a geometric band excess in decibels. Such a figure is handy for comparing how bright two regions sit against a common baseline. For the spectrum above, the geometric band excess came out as -0.72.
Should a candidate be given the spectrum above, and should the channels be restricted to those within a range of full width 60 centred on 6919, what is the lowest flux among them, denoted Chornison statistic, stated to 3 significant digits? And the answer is 26.4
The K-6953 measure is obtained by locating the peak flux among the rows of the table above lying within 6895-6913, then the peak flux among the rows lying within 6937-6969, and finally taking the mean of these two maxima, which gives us 46.7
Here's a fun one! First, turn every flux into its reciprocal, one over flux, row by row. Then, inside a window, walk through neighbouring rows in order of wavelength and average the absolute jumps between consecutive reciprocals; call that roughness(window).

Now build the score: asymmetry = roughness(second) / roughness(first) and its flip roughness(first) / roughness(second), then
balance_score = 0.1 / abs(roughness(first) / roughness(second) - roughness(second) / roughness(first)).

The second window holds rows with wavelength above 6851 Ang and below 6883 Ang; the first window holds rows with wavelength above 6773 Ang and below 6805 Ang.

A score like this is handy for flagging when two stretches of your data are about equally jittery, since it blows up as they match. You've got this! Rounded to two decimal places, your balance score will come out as 0.32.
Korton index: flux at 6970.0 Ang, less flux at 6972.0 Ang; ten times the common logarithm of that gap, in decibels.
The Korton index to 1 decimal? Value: 6.6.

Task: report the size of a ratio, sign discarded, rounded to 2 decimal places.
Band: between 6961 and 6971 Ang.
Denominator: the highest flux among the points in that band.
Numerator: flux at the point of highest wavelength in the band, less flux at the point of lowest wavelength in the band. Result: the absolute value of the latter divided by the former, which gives 0.35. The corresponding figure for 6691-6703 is 0.17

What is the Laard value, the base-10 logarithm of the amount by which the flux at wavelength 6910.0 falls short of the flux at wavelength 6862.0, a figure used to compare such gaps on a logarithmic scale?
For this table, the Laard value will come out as 1.2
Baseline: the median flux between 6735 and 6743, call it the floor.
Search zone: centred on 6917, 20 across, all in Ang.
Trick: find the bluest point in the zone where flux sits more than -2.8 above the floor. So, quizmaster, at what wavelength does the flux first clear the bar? 6908.0 Ang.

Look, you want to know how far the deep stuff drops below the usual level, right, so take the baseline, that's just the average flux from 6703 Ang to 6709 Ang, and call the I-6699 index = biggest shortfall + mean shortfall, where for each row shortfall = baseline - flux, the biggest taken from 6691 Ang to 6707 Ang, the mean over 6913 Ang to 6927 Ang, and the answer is 2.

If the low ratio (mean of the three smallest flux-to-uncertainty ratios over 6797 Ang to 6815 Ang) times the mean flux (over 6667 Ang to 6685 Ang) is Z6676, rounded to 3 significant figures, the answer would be 214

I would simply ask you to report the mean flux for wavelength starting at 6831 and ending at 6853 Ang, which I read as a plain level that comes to 39.4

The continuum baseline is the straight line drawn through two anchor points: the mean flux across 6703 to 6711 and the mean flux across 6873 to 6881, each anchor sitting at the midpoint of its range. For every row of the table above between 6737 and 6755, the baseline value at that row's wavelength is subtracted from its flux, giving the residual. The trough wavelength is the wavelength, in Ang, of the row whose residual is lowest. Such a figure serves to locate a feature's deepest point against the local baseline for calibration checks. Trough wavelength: 6746.0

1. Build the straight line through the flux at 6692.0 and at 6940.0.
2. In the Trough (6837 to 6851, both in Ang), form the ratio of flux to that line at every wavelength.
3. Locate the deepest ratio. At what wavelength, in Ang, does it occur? 6850.0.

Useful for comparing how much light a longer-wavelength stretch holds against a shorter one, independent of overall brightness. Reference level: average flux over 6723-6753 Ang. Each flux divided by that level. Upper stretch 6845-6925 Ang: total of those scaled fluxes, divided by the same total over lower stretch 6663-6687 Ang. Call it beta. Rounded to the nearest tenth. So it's 3.5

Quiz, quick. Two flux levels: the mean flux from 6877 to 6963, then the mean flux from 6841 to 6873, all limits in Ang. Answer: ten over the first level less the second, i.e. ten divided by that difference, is -4.5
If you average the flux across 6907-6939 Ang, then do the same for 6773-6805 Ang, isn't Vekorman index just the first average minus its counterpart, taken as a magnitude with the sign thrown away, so 1.2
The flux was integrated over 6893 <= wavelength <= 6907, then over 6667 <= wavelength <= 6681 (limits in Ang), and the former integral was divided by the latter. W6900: 1.03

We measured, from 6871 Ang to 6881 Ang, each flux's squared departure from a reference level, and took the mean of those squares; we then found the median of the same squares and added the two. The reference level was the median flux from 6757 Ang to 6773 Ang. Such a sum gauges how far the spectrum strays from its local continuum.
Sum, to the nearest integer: 90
